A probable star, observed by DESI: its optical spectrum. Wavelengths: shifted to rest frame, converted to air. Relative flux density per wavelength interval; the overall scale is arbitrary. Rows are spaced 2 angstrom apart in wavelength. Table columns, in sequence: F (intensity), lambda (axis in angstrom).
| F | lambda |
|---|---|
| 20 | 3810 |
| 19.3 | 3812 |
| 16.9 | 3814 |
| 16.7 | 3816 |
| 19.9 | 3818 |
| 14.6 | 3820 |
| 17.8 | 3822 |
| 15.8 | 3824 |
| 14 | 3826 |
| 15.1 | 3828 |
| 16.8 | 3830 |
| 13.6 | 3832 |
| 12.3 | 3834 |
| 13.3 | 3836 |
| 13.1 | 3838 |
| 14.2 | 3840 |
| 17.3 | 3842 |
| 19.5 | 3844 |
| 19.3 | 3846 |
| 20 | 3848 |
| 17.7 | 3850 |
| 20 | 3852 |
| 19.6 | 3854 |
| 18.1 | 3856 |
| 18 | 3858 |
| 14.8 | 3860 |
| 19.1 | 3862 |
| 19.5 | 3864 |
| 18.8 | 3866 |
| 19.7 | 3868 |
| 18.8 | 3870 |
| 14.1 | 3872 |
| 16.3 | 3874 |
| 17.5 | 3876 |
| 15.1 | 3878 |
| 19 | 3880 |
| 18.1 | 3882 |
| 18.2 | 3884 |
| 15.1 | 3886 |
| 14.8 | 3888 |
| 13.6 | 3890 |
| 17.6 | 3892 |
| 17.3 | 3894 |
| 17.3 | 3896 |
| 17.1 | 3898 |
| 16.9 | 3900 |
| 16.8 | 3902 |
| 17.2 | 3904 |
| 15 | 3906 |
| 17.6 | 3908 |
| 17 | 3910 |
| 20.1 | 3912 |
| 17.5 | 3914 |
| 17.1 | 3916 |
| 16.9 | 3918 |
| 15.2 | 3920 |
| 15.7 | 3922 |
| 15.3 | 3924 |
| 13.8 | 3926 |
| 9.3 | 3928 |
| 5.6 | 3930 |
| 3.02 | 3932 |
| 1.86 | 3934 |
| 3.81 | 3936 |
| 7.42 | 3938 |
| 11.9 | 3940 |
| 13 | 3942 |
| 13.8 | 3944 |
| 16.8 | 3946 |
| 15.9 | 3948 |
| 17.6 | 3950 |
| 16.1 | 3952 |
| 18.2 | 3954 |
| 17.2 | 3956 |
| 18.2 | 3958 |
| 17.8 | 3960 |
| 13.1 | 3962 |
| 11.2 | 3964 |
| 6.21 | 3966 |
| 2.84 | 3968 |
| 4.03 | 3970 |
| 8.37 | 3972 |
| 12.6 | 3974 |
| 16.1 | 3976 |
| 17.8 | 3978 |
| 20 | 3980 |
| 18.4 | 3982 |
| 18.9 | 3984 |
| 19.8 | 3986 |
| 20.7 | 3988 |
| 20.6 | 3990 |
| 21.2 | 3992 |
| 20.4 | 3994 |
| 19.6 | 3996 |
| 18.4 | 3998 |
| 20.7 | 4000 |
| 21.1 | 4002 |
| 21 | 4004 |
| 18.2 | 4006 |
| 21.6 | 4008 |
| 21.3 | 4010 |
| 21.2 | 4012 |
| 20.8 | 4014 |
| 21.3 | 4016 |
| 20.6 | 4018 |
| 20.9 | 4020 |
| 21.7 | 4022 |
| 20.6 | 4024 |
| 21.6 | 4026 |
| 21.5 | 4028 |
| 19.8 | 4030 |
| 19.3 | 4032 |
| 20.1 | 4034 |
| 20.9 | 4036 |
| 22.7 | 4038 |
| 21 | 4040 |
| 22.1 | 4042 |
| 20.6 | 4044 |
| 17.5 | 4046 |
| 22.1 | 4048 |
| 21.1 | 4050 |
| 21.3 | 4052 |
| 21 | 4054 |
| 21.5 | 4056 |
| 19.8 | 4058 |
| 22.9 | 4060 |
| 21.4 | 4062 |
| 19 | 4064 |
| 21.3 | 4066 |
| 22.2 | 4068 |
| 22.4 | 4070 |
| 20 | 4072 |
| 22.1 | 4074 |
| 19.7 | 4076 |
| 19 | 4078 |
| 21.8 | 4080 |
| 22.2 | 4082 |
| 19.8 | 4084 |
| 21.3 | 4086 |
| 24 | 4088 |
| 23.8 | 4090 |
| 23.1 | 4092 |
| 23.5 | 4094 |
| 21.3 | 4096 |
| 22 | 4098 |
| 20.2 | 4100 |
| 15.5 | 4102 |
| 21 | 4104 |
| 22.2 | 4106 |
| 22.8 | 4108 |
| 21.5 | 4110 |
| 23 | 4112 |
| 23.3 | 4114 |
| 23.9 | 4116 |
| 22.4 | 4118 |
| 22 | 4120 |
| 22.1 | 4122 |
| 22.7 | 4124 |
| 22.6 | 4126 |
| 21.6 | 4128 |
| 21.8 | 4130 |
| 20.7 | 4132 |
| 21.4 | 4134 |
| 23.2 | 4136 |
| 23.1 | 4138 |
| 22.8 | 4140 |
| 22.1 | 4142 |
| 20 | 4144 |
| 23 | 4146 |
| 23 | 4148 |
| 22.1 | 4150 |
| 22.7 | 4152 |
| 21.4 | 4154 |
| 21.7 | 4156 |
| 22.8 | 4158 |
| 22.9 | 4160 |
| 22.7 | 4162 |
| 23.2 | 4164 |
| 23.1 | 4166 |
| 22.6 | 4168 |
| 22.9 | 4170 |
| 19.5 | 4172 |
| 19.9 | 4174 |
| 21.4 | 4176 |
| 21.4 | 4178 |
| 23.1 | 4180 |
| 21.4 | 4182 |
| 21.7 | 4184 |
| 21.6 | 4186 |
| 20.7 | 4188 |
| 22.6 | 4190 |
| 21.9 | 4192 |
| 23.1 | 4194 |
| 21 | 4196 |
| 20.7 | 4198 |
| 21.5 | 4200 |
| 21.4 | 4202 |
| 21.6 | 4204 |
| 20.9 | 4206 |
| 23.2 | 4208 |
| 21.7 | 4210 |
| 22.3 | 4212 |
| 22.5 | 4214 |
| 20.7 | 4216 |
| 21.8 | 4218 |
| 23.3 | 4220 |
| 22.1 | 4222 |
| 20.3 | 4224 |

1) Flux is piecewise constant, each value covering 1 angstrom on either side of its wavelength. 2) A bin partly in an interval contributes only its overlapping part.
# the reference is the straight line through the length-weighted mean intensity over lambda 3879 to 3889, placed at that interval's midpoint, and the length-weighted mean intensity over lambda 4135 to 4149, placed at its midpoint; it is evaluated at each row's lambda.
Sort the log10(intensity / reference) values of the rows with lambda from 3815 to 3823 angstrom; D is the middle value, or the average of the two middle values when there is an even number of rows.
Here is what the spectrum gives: 0.041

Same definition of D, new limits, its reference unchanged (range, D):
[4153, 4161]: -0.010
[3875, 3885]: 0.027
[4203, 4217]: -0.041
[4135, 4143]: 0.011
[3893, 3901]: -0.003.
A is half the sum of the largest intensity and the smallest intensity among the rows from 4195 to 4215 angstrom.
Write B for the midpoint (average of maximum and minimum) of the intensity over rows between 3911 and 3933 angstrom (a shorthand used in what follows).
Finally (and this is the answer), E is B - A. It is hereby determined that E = -10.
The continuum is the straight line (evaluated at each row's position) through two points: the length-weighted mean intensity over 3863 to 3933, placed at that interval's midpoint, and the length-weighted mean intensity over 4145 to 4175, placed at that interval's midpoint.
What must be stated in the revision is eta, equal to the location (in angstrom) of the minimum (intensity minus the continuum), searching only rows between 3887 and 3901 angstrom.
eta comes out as 3890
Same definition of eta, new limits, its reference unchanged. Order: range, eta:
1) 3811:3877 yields 3834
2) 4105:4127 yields 4110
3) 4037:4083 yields 4046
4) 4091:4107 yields 4102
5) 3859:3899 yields 3890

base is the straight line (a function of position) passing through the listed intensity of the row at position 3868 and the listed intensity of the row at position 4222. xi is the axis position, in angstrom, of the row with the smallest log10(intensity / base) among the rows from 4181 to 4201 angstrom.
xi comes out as 4198 angstrom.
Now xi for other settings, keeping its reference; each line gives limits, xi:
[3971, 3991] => 3972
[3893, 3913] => 3906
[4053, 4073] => 4064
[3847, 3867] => 3860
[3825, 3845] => 3834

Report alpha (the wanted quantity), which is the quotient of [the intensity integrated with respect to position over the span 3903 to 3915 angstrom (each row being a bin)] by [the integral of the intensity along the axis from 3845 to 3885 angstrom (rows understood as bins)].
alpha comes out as 0.3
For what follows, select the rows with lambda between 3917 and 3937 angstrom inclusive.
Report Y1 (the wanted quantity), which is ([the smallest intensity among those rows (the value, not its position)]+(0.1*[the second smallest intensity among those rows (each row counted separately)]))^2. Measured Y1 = 5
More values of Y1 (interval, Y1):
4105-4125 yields 562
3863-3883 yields 244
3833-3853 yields 185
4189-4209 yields 519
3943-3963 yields 210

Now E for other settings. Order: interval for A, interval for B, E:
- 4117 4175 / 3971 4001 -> -7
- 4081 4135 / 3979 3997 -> 0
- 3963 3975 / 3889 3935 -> 3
